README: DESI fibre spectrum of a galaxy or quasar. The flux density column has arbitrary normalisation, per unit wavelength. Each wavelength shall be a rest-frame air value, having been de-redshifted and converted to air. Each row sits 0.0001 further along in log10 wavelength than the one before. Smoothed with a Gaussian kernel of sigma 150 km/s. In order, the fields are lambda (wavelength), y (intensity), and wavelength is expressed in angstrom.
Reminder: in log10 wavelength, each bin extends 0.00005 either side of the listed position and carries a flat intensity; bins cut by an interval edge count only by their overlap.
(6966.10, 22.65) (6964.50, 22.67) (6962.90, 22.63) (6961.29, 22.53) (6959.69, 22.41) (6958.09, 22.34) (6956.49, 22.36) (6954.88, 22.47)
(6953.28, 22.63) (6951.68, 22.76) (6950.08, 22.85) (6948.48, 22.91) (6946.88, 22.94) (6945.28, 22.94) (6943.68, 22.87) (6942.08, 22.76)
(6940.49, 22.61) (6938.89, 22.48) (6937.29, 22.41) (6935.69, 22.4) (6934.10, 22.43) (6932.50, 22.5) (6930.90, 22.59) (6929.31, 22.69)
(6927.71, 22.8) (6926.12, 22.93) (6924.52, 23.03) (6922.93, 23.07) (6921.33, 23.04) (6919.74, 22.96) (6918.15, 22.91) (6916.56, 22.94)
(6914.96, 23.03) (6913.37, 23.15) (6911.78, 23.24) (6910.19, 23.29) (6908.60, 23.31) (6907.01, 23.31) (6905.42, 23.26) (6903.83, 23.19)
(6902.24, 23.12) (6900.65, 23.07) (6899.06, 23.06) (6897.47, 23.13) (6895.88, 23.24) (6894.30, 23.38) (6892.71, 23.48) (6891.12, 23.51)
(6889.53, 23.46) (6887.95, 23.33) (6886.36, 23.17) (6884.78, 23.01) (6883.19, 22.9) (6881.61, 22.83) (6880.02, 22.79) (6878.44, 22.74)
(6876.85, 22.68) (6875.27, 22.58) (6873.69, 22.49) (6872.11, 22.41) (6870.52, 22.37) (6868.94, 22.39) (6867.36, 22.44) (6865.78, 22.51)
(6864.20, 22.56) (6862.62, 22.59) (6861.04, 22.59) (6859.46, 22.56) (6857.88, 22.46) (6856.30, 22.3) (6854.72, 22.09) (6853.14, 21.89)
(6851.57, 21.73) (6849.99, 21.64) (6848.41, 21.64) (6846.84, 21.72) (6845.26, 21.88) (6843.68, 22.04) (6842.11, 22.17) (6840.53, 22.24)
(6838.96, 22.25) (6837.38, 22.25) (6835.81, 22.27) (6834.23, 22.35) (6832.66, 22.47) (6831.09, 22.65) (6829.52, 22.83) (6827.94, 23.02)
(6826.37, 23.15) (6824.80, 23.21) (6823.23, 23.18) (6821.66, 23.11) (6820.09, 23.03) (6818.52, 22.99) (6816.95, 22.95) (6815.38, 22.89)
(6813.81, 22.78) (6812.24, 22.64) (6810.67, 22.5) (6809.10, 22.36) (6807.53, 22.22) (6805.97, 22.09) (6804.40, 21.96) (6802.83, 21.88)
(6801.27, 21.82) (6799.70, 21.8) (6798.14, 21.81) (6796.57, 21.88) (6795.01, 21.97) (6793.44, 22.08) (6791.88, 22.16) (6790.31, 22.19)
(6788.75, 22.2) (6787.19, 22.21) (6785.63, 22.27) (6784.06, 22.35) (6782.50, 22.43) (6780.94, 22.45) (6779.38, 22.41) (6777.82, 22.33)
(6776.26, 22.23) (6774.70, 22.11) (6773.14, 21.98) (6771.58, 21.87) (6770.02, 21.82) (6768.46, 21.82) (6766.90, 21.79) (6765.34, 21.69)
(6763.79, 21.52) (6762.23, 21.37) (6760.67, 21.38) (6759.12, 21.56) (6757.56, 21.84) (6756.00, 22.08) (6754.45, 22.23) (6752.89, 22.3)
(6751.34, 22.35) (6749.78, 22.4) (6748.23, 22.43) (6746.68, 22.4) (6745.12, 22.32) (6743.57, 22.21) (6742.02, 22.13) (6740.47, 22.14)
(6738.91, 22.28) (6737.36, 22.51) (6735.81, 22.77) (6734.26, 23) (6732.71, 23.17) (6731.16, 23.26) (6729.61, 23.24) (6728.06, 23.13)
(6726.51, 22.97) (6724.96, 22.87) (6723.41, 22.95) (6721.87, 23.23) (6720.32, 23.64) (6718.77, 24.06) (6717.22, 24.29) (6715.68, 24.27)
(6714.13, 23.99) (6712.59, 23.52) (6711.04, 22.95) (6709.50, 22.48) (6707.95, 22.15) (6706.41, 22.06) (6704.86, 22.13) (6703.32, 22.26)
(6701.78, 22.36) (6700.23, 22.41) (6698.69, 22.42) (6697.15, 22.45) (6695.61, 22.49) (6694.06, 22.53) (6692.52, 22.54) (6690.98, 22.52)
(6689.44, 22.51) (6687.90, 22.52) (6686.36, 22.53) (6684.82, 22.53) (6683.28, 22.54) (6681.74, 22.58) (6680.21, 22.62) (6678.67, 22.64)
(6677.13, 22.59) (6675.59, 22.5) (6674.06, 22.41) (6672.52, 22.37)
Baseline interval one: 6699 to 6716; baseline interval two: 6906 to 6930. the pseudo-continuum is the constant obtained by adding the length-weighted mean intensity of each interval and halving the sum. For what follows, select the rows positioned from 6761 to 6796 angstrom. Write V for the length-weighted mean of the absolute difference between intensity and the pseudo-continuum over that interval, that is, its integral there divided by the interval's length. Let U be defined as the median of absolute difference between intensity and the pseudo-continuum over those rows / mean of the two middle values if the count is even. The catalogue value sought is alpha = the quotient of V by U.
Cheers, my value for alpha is 1.12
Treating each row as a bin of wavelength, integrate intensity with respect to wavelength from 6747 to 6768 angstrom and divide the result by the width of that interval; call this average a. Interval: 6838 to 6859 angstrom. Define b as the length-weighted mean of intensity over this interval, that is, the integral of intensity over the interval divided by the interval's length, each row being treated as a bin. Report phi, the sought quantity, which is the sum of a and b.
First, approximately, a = 21.93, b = 22.0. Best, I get 43.9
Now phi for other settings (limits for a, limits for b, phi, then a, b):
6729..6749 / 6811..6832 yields 45.5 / 22.60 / 22.9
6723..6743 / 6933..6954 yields 45.5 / 22.79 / 22.7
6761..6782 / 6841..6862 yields 44.0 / 21.95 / 22.1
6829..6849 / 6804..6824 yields 44.9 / 22.22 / 22.7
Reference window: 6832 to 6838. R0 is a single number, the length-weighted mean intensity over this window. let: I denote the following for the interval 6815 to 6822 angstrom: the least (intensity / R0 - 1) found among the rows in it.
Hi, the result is 0.025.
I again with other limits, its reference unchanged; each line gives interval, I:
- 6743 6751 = -0.006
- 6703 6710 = -0.013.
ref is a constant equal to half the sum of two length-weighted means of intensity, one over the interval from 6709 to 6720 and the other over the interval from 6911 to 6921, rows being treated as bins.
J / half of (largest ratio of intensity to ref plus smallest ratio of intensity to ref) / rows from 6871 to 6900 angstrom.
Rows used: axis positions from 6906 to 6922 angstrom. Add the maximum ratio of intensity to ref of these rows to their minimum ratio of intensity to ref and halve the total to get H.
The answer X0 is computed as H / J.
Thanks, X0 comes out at 1.01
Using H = 0.989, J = 0.983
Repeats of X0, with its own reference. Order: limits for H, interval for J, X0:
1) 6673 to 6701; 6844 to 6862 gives 1.02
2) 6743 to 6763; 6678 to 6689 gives 0.97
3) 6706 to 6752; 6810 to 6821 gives 1.02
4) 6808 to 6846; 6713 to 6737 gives 0.96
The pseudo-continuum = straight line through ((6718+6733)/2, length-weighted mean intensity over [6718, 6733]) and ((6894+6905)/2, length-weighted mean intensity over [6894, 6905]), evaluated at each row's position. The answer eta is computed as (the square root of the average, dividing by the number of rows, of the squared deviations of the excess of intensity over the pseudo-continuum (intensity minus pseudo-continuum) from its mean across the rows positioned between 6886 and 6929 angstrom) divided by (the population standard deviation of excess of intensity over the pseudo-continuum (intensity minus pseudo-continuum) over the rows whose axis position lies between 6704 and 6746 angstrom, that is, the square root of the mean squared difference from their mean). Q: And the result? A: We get 0.3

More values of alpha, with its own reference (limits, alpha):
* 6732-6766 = 1.17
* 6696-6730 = 1.16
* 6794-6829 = 1.45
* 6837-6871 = 1.09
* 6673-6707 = 1.14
